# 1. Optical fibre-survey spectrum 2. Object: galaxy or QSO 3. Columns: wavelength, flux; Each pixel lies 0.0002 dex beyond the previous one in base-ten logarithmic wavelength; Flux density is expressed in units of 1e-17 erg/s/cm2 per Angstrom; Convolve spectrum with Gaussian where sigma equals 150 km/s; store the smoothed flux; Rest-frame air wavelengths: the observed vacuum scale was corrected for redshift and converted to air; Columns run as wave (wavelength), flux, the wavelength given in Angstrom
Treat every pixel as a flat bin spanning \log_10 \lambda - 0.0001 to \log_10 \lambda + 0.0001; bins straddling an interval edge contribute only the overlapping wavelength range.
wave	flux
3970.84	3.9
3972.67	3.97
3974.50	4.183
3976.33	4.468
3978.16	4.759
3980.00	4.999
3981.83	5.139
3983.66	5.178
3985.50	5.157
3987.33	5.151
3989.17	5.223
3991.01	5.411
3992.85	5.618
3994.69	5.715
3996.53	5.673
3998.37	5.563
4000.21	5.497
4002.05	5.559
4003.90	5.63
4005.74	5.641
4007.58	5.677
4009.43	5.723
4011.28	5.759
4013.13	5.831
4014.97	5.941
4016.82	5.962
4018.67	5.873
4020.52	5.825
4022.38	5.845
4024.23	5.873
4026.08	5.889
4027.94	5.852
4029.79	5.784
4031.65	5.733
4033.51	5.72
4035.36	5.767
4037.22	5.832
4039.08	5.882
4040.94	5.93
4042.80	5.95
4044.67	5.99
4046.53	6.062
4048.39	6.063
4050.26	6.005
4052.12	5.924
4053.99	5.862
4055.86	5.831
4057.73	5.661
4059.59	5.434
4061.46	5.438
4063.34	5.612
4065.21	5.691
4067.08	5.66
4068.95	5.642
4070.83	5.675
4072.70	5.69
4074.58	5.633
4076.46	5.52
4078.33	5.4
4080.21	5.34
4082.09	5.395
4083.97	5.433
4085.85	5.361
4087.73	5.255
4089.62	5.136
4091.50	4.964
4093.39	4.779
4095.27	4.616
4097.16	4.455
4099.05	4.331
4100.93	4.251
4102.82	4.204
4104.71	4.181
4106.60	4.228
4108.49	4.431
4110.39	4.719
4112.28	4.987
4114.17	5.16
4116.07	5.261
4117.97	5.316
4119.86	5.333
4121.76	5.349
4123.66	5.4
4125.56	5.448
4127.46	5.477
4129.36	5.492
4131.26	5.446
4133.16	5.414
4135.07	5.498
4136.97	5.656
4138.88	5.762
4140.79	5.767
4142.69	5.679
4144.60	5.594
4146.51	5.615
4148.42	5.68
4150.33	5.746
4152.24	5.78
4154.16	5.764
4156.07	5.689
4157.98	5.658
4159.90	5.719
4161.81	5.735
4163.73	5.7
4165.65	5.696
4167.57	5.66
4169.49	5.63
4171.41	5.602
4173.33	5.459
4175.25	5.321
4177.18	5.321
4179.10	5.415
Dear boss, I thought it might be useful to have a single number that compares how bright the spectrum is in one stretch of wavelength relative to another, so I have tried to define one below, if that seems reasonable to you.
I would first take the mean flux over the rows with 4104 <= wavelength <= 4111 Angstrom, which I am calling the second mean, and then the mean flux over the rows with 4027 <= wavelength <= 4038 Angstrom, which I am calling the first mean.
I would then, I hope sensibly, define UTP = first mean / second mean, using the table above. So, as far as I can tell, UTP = 1.32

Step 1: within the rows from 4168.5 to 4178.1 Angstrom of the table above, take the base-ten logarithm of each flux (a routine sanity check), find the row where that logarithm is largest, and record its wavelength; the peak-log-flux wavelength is 4169.49 Angstrom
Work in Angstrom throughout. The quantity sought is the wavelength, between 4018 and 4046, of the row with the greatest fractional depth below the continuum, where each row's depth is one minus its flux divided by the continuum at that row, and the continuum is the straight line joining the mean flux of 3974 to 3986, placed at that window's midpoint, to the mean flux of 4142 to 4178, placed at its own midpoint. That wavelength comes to 4033.51 Angstrom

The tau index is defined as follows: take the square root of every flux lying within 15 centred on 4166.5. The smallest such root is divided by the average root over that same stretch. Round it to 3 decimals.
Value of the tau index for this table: 0.983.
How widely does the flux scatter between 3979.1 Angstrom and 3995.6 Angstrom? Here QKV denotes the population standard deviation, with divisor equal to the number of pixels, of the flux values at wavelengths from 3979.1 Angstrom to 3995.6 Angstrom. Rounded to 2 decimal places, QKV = 0.23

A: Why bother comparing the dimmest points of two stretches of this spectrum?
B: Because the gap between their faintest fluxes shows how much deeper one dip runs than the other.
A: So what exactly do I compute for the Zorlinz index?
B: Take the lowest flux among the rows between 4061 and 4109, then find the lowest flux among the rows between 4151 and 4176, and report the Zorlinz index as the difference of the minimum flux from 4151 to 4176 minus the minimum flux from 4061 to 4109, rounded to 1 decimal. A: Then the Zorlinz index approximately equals 1.1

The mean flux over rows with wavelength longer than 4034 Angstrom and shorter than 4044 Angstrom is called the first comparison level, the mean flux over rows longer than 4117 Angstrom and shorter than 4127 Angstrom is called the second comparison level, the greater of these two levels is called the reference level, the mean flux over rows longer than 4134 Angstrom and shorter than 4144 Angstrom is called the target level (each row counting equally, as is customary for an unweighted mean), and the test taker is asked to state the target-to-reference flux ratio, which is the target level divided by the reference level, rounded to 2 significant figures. 0.97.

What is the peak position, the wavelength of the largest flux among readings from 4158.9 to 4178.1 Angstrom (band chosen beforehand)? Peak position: 4161.81 Angstrom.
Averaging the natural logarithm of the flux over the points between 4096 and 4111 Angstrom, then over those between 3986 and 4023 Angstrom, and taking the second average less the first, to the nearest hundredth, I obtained 0.26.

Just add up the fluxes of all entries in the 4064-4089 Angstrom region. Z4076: 72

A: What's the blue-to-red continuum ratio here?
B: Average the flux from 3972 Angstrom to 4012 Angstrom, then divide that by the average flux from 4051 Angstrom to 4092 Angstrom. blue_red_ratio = 0.95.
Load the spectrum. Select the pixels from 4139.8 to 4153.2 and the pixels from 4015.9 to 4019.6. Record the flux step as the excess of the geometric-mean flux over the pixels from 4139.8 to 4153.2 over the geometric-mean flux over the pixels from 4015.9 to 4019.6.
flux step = -0.22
